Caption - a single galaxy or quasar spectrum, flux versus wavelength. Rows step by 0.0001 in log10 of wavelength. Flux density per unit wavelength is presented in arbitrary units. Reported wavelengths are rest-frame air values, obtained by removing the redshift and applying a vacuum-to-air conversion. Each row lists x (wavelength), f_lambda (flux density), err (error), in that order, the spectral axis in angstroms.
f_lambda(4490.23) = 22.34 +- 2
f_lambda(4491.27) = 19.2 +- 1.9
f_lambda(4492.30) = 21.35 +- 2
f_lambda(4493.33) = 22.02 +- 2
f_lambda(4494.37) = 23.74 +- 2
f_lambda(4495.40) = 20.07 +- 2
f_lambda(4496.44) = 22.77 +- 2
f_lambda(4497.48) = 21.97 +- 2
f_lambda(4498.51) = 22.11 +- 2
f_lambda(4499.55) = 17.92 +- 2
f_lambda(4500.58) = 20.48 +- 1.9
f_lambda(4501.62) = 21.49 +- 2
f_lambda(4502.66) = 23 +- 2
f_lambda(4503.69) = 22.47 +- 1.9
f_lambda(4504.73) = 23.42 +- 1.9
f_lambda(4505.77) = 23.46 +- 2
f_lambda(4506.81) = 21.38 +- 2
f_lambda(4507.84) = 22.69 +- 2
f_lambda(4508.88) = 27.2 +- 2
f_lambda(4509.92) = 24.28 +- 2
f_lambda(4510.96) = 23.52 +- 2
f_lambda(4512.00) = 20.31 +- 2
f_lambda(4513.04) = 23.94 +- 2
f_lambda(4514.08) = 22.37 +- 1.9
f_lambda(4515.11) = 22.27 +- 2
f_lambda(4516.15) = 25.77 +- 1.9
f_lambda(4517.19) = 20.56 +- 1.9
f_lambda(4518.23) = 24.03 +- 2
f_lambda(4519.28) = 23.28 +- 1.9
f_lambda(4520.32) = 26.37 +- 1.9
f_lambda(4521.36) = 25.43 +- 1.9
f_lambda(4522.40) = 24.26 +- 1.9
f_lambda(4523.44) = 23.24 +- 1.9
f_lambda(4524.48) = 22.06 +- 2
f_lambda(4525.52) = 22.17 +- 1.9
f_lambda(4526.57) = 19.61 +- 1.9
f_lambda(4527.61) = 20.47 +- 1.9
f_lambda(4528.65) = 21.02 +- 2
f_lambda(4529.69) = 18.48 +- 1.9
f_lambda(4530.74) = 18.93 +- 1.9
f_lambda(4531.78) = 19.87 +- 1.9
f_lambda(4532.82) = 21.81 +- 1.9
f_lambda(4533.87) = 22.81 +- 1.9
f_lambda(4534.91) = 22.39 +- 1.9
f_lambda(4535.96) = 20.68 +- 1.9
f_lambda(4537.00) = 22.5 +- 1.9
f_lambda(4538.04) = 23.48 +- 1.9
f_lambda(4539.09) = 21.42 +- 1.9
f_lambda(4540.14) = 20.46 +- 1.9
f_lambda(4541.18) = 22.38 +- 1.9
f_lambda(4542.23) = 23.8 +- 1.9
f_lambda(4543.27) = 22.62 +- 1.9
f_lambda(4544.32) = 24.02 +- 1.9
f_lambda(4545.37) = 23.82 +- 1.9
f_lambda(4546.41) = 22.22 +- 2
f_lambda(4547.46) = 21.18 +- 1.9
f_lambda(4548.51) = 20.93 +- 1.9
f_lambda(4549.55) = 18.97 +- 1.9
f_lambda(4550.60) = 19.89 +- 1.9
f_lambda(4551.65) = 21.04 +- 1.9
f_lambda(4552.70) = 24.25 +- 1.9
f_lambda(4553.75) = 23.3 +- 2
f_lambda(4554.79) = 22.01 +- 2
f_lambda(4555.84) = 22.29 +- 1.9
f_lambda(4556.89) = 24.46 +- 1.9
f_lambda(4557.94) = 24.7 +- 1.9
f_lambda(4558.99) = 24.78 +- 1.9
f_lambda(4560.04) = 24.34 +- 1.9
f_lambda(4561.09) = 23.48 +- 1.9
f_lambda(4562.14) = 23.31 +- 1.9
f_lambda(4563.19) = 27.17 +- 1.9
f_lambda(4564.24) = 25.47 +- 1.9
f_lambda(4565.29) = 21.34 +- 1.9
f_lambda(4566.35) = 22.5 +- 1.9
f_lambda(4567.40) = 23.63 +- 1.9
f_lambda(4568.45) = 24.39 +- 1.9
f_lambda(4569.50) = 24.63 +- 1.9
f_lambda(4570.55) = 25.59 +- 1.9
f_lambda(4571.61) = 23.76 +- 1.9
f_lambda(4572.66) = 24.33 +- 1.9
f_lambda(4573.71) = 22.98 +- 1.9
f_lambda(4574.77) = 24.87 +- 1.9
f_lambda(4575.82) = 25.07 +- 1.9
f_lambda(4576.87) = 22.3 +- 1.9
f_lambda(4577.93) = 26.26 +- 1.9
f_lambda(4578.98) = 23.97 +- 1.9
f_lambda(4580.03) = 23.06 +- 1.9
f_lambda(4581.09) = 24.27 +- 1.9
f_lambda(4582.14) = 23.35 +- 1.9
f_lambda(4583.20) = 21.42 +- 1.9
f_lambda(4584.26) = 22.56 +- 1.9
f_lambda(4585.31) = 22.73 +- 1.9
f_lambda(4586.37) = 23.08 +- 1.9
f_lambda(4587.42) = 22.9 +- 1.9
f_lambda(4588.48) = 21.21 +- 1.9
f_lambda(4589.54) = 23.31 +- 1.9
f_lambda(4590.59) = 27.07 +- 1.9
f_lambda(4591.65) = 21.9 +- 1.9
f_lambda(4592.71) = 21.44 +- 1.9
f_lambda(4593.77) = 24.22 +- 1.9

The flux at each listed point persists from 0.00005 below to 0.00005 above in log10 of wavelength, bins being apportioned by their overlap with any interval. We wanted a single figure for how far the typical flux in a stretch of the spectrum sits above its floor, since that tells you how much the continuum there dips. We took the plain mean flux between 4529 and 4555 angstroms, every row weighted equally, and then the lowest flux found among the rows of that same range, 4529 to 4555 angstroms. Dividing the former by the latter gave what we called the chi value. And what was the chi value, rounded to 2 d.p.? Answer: 1.18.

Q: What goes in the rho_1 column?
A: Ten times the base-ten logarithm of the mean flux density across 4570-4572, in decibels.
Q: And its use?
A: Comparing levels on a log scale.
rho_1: 13.9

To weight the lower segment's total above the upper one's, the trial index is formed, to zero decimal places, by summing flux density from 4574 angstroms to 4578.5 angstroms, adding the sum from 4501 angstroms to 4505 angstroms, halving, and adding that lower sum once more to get 185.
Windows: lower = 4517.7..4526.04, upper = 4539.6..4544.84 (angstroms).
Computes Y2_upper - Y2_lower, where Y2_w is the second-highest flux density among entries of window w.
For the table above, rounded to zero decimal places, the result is -2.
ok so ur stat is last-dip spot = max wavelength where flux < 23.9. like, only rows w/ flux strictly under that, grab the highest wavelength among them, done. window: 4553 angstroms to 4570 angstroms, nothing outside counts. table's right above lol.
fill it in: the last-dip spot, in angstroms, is 4567.40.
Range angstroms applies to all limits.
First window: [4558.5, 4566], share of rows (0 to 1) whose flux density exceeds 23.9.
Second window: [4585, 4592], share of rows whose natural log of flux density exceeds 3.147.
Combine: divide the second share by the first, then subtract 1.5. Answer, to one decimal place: -1.0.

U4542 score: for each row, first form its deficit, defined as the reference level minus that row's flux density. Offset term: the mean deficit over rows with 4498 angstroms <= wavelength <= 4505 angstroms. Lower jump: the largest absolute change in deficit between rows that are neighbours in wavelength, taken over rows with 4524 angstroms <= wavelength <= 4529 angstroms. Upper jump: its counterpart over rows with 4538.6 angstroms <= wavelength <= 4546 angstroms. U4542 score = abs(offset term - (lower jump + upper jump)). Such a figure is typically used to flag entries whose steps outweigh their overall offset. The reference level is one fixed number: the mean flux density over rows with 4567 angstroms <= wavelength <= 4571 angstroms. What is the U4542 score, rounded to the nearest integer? 1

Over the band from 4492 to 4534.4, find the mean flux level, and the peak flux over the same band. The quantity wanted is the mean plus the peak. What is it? 50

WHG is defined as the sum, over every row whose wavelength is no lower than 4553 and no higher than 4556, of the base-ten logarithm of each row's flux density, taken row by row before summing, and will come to 4.06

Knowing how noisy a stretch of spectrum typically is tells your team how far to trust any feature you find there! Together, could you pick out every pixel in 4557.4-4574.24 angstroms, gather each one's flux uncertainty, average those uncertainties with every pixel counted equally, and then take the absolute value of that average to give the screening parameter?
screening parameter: 1.90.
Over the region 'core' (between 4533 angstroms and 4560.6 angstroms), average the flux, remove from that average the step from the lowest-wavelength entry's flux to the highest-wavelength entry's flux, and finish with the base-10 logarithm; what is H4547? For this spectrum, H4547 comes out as 1.32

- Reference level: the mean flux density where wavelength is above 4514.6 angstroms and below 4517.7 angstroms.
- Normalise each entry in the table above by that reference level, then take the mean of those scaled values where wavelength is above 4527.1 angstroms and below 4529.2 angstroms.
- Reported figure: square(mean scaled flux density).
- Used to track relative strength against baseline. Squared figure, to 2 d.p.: 0.82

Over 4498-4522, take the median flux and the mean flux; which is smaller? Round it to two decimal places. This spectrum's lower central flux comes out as 22.95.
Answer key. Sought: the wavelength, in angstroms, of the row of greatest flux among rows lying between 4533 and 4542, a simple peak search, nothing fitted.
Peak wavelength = 4538.04 angstroms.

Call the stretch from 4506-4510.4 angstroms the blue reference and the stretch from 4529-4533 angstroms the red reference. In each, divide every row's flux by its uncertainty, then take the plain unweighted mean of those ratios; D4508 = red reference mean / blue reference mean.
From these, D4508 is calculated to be 0.87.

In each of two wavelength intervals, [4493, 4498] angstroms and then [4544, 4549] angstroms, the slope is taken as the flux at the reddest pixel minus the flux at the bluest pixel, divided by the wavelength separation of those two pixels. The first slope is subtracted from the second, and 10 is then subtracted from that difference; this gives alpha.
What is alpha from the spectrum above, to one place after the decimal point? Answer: -10.7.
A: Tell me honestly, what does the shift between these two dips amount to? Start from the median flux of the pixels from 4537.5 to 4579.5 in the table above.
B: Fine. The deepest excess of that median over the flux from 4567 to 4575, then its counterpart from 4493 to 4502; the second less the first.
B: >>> 5.1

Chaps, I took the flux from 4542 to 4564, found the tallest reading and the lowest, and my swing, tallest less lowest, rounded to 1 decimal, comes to 8.2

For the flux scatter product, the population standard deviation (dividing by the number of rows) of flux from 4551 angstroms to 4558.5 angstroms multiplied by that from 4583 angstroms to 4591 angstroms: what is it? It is 2.2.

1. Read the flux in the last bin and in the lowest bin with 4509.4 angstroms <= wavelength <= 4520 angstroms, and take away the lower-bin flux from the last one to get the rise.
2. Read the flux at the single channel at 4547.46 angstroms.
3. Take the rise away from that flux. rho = 22.2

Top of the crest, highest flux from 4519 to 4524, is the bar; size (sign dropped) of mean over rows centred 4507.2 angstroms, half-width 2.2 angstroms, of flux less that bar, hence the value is 2.7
